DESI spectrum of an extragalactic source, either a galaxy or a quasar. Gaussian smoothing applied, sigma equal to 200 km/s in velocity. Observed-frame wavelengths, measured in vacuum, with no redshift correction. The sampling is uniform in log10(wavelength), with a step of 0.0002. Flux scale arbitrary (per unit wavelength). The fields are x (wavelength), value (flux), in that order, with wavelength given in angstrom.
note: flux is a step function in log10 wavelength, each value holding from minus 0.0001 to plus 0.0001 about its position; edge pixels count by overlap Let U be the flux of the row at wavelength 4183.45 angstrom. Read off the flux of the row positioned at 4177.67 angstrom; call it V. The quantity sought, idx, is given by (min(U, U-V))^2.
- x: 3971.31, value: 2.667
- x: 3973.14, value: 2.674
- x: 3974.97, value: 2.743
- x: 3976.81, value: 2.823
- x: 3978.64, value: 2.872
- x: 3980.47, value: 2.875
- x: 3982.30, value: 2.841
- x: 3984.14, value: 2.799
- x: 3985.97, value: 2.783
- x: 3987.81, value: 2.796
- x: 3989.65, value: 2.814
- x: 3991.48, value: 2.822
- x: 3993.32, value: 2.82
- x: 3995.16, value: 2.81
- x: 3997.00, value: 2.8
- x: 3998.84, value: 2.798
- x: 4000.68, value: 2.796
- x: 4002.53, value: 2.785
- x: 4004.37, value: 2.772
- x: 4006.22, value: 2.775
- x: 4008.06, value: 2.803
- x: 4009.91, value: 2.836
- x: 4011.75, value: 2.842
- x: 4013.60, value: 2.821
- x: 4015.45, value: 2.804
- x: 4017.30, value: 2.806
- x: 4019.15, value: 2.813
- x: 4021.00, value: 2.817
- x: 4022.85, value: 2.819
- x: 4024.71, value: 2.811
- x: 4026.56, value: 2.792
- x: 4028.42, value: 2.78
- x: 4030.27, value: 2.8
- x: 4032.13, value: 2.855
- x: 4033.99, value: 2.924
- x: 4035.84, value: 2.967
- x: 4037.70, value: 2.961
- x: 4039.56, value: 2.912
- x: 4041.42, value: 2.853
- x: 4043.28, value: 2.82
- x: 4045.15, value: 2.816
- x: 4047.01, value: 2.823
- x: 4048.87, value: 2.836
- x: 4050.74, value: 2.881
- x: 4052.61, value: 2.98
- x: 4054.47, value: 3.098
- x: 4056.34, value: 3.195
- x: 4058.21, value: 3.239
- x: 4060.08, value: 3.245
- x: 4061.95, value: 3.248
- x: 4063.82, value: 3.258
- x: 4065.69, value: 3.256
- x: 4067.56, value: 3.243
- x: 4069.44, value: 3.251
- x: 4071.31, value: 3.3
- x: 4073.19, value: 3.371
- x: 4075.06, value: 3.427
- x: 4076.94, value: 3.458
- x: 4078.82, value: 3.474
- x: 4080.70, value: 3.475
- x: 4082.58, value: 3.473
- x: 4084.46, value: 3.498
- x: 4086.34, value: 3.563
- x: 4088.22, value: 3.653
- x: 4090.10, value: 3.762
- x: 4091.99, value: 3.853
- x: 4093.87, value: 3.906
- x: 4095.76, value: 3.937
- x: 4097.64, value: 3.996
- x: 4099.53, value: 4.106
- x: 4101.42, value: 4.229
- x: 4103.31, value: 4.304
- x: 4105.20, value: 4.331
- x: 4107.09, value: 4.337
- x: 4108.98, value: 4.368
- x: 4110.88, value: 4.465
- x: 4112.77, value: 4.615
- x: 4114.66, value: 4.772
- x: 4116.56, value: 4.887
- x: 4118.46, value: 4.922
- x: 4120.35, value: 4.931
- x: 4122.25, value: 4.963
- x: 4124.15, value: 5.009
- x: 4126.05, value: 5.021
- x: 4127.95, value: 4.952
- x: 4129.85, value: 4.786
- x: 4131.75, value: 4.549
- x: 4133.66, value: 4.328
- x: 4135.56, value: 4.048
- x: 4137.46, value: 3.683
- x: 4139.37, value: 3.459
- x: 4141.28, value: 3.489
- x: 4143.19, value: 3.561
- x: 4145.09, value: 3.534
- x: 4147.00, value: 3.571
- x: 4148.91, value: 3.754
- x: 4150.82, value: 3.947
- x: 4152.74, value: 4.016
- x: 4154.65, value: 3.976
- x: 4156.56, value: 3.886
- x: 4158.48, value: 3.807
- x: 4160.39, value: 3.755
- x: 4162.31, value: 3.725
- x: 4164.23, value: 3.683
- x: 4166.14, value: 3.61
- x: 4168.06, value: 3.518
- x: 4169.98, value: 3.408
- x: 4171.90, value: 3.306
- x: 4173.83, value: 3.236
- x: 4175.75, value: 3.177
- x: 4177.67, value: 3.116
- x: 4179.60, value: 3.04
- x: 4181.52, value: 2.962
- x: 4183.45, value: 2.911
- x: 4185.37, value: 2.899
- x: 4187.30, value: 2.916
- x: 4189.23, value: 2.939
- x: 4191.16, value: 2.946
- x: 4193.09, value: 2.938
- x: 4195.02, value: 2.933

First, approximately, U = 2.911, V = 3.116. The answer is 0.04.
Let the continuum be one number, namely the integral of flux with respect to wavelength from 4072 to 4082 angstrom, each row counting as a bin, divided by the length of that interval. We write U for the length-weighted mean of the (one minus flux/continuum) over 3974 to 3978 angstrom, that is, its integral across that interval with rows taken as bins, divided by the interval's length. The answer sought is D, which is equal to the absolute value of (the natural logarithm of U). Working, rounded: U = 0.189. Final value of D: 1.67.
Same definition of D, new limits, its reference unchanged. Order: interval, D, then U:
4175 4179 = 2.43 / 0.088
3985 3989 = 1.67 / 0.188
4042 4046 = 1.72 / 0.179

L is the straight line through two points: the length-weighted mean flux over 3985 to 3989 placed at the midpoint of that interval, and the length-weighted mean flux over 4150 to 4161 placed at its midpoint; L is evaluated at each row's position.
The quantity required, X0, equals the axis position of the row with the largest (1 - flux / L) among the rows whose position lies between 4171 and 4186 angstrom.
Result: 4185.37 angstrom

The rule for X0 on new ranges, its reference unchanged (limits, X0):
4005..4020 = 4019.15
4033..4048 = 4047.01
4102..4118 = 4103.31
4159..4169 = 4168.06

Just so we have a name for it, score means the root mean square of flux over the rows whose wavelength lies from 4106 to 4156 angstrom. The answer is 4.3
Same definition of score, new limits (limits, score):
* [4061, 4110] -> 3.7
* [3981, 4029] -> 2.8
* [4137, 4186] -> 3.5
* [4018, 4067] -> 3.0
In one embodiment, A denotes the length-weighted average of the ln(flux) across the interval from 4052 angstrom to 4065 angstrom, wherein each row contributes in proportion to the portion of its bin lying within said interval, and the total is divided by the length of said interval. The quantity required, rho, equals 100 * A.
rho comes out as 116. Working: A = 1.2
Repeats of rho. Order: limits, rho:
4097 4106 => 143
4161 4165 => 131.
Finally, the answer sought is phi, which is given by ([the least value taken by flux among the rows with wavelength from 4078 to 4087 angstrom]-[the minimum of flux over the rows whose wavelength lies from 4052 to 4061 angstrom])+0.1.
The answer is 0.6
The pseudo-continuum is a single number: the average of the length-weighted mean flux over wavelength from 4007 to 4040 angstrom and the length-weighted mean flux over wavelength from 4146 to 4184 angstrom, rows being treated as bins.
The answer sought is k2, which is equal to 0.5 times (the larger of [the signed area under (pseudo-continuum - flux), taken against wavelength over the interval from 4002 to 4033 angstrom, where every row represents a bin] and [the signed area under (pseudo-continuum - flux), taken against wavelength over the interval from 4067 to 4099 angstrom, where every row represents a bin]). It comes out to 5.82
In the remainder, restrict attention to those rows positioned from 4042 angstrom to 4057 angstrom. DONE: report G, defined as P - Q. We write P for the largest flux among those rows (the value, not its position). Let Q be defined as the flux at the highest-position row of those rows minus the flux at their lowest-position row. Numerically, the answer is 2.8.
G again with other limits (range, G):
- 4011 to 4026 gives 2.9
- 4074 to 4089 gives 3.4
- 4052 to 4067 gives 3.0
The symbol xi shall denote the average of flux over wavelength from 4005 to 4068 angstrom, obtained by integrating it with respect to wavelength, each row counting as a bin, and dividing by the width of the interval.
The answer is 2.93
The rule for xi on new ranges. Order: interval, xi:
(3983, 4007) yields 2.80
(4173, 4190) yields 3.02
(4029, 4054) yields 2.88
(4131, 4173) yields 3.75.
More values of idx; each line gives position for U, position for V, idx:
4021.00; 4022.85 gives 0.00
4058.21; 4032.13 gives 0.15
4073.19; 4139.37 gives 0.01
